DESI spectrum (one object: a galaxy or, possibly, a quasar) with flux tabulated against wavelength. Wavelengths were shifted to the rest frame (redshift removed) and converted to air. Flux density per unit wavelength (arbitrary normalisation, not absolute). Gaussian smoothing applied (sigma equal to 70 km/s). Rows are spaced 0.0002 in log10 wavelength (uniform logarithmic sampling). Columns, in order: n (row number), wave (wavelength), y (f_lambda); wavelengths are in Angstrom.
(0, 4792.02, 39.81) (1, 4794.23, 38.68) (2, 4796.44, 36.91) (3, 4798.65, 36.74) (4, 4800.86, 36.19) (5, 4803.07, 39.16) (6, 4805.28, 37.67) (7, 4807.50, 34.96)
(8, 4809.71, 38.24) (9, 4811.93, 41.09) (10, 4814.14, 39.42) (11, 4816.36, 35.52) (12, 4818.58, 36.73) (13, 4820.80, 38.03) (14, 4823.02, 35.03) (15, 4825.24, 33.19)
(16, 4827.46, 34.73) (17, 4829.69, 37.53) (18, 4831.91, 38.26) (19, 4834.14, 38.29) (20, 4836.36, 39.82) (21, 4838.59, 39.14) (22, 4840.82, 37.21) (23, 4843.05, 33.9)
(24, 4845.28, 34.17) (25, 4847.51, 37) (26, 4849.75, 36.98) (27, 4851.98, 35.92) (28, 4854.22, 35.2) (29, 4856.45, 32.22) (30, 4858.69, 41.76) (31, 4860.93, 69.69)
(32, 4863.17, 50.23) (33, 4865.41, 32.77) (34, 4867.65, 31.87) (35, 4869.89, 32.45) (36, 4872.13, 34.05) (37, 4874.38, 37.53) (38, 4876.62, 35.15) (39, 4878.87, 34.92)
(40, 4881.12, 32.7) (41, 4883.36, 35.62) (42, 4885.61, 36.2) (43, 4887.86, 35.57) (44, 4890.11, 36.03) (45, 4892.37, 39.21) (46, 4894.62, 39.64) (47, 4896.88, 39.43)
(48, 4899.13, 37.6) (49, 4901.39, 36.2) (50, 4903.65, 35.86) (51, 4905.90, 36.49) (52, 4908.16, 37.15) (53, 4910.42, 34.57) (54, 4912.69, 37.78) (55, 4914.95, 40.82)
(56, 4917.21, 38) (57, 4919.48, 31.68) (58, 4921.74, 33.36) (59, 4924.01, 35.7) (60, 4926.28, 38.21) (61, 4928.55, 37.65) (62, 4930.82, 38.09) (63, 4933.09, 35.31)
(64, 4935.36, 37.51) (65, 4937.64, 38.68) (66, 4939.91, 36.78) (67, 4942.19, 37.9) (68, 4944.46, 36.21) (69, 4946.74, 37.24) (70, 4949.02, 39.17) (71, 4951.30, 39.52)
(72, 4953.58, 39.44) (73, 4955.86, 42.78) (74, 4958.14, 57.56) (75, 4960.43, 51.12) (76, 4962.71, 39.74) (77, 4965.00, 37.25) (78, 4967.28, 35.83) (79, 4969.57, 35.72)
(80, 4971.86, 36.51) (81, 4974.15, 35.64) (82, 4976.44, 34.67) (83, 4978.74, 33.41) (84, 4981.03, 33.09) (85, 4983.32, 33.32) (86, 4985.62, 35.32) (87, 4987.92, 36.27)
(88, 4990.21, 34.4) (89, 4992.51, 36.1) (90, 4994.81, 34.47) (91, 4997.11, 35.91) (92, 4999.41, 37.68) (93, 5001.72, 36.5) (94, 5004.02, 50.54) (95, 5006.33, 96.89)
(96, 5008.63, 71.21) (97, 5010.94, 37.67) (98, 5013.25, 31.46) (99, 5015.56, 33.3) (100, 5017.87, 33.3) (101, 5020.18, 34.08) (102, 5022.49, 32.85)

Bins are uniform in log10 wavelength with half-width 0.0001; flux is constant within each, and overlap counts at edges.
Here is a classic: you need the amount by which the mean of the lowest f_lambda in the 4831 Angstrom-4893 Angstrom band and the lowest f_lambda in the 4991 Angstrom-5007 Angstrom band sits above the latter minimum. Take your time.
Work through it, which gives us -1.3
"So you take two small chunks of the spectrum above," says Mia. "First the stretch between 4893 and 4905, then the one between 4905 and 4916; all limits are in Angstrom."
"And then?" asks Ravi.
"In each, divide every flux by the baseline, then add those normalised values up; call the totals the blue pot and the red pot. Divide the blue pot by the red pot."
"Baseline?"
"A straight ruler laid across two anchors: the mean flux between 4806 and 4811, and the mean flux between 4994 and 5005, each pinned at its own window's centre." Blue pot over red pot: 1.01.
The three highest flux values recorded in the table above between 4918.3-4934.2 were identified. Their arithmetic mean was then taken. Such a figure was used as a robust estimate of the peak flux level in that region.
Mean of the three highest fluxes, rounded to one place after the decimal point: 38.0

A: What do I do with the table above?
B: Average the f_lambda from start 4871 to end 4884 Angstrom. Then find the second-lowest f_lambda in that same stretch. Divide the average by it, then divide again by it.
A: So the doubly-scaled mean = 0.0302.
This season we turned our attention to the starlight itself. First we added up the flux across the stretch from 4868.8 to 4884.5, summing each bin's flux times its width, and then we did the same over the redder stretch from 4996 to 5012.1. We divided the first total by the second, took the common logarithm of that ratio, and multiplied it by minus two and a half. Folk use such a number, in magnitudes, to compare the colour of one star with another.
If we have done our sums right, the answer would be 0.48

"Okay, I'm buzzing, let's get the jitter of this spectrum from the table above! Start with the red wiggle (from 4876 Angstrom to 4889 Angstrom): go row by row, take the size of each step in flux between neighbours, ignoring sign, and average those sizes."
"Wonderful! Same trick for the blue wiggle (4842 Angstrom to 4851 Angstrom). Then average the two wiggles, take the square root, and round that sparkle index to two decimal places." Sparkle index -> 1.09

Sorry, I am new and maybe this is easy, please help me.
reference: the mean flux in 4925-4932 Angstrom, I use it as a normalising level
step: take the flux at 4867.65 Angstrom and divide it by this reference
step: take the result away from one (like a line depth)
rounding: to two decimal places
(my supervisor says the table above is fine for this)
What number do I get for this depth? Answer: 0.16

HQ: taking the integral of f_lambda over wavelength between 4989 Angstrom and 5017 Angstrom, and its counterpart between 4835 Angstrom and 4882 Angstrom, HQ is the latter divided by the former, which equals 1.4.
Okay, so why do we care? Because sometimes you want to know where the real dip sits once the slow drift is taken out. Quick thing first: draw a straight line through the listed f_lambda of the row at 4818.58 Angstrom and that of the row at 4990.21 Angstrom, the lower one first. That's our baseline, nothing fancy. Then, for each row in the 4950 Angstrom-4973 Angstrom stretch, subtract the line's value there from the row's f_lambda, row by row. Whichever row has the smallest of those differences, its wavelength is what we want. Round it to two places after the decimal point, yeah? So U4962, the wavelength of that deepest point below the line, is 4969.57 Angstrom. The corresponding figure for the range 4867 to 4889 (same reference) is 4867.65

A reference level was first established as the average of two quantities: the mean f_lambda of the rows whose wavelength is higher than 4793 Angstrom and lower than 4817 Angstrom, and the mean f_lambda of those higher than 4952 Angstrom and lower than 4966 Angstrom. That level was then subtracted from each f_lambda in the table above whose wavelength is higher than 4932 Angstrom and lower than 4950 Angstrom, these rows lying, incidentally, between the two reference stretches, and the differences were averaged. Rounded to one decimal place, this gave -3.8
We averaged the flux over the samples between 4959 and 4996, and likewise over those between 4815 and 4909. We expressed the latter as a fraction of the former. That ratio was 1.02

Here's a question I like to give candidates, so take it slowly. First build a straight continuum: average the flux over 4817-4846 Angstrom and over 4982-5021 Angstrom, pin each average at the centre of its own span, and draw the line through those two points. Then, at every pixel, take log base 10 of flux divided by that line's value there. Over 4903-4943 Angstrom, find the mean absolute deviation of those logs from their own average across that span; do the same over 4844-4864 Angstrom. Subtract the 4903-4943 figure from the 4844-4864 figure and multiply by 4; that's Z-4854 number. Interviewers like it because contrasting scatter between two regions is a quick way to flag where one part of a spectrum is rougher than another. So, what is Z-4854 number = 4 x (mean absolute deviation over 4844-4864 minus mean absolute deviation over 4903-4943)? 0.23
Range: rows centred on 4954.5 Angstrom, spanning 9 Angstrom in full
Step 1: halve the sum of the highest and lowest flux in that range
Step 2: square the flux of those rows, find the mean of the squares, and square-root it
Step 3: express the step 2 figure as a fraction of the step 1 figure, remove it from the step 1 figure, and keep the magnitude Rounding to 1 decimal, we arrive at 47.6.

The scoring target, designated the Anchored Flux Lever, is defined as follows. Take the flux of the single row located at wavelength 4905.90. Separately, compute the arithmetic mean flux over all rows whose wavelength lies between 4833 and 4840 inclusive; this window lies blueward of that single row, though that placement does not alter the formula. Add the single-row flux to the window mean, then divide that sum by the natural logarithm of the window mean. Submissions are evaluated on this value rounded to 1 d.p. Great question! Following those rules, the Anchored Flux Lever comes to 20.6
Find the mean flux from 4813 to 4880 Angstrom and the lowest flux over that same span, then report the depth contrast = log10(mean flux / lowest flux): 0.072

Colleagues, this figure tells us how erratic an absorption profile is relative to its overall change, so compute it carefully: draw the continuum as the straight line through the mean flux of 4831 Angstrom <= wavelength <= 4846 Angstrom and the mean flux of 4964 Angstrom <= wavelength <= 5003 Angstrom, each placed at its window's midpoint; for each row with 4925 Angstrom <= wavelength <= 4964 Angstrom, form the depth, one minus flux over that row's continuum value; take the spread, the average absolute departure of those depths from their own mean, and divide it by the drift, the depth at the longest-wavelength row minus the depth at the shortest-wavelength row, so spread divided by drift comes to -1.8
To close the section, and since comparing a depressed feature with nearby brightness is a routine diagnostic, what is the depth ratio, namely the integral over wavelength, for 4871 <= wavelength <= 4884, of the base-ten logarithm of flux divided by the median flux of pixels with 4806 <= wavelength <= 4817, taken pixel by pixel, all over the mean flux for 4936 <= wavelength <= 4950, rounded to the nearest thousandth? -0.014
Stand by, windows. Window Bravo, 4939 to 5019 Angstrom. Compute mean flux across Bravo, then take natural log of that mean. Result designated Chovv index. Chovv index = 3.70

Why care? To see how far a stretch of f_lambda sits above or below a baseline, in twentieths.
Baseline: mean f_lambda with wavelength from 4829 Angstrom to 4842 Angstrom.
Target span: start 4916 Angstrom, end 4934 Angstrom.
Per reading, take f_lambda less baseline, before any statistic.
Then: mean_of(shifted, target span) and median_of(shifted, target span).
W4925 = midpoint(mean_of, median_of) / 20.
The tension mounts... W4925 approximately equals -0.10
